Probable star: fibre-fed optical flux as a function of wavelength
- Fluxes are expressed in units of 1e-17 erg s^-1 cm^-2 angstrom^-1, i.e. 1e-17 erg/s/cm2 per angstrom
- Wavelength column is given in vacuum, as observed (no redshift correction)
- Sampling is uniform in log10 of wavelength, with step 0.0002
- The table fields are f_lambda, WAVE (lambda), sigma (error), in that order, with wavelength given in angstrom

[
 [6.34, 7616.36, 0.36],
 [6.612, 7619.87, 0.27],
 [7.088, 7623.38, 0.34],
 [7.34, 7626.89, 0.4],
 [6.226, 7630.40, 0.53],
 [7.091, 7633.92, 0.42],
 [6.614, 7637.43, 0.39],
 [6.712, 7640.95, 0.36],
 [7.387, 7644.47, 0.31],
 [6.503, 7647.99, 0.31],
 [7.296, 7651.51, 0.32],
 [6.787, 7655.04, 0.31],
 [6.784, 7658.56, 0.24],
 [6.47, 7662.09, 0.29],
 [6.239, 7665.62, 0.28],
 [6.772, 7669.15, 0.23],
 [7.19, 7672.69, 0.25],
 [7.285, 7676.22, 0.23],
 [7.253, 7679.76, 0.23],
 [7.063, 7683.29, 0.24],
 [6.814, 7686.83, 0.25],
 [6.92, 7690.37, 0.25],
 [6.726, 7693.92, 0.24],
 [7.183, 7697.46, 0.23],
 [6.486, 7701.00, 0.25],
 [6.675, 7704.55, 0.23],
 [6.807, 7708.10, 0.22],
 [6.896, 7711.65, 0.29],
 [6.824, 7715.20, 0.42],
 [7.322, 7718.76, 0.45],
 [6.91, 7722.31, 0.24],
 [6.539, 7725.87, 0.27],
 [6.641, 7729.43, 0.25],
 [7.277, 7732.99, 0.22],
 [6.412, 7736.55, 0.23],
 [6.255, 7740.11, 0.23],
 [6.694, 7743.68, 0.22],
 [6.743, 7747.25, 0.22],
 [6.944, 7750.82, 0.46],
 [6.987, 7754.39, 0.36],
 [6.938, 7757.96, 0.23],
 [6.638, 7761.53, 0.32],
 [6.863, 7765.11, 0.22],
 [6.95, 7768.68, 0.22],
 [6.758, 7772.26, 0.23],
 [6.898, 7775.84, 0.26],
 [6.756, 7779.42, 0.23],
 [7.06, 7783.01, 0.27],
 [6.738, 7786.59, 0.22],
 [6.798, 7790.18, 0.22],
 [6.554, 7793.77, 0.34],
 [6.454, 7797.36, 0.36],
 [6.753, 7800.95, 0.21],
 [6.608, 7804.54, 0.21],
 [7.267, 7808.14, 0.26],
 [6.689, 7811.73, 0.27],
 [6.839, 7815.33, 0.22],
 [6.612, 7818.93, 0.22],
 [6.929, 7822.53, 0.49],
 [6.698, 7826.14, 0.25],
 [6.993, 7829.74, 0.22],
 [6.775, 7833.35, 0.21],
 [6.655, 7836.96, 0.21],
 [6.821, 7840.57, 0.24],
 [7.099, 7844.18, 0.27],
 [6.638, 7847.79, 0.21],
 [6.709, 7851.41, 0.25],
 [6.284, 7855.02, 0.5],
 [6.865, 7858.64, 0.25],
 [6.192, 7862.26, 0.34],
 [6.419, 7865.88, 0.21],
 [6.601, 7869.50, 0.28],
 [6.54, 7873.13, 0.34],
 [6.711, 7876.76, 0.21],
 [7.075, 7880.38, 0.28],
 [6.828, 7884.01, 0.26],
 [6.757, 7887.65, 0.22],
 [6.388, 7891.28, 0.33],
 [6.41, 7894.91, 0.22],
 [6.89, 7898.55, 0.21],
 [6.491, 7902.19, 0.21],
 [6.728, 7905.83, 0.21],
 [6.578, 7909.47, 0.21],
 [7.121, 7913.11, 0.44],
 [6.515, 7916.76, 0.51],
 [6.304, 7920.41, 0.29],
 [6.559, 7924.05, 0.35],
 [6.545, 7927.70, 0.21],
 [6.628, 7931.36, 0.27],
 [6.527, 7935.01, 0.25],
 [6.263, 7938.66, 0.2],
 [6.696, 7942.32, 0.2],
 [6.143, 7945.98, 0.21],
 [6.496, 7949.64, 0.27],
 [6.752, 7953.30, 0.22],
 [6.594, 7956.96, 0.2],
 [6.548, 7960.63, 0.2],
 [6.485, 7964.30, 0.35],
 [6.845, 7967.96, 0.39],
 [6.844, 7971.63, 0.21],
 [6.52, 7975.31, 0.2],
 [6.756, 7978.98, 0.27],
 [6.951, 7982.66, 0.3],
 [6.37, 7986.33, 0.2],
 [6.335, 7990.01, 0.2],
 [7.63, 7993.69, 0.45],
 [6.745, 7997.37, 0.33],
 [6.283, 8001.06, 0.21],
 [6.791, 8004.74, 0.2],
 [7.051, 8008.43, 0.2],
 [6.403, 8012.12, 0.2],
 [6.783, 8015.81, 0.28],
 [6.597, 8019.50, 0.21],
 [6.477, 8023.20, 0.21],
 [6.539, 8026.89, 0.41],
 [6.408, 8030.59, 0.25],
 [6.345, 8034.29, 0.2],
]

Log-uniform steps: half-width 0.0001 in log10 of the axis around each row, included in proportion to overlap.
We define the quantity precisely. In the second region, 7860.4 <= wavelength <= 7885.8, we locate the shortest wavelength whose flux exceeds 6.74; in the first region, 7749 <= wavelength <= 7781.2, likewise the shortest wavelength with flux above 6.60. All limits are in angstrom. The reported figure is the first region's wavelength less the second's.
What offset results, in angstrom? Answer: -129.6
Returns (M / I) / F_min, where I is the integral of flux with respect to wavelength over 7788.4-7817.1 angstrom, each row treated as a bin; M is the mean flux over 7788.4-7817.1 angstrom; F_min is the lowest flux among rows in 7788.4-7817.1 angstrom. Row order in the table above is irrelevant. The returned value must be 0.0054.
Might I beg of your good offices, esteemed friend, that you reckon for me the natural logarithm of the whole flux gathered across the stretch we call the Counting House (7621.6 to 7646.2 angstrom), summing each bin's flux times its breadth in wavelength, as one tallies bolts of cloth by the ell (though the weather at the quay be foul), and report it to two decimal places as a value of 5.14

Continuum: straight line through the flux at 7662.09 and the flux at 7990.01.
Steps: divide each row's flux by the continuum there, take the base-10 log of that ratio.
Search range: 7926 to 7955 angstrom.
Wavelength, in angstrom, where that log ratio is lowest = 7945.98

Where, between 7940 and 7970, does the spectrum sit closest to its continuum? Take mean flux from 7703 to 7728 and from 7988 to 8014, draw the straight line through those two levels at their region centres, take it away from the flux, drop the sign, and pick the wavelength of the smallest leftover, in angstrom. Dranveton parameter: 7953.30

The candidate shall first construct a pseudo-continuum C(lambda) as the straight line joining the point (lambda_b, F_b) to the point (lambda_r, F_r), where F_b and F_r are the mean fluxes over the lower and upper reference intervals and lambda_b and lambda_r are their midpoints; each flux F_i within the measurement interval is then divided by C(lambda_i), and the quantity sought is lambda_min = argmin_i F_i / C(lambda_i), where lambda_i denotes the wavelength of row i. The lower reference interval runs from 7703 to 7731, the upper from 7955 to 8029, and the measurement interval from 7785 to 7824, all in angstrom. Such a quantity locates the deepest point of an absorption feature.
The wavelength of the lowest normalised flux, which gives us 7797.36 angstrom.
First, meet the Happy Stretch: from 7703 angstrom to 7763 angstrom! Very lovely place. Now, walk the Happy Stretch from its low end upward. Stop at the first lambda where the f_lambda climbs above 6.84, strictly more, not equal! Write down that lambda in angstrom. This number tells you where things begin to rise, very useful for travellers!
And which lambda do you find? 7711.65 angstrom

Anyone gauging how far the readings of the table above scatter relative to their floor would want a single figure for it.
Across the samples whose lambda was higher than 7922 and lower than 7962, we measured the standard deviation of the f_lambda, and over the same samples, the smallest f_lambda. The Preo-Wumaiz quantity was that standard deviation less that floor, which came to -5.97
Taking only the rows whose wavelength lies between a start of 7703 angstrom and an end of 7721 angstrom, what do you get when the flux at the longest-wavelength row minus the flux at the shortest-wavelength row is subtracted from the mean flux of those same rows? 6.26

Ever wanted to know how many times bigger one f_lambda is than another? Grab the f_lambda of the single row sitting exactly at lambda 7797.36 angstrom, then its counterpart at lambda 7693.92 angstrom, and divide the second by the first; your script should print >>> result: 1.04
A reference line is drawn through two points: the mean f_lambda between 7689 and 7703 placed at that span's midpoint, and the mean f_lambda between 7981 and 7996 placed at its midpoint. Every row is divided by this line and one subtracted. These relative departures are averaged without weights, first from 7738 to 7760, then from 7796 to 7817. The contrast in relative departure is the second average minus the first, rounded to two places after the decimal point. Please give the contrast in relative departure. 0.00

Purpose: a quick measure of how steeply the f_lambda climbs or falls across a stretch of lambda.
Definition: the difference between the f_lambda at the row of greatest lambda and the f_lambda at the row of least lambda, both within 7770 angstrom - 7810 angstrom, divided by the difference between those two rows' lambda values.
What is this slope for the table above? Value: 0.014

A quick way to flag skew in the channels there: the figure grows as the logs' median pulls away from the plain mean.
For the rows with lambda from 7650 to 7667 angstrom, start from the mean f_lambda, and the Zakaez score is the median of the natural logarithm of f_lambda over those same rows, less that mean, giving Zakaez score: -4.80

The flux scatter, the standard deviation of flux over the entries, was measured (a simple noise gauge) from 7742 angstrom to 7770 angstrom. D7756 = 0.13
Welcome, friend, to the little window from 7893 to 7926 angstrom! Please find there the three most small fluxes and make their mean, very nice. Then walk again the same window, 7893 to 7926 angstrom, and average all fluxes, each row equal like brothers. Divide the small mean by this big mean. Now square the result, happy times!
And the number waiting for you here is 0.935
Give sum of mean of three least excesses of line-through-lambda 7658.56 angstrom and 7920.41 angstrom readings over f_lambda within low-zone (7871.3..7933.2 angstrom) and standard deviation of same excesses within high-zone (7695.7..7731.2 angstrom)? -0.4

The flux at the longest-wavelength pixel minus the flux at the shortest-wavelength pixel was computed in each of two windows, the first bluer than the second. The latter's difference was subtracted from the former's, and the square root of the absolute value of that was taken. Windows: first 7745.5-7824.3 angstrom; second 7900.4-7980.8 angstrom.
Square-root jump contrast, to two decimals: 0.28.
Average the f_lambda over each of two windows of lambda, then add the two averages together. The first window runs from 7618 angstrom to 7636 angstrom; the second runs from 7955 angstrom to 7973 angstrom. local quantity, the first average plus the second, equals 13.53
